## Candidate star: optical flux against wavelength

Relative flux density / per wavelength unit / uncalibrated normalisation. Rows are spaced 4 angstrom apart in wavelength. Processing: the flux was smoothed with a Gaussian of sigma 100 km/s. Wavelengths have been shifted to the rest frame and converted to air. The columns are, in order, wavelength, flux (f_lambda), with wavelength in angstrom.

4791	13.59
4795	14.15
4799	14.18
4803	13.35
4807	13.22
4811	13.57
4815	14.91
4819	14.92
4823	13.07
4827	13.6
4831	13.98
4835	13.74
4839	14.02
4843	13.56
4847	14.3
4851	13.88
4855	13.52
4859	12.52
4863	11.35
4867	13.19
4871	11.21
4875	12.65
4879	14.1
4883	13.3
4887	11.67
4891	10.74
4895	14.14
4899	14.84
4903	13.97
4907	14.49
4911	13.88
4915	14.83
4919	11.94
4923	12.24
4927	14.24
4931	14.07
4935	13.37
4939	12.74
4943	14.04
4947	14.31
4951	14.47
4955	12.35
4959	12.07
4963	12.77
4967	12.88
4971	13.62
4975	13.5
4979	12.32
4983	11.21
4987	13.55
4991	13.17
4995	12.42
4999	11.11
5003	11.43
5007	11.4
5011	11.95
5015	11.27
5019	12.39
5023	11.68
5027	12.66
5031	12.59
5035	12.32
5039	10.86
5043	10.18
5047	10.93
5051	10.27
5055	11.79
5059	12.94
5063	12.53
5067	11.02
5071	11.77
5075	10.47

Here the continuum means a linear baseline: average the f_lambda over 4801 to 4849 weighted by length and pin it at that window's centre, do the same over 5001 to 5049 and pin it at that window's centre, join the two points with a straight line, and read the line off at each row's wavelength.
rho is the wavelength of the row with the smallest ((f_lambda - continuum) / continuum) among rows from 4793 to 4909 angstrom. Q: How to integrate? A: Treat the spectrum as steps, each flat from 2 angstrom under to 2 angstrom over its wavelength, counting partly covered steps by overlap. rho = 4891 angstrom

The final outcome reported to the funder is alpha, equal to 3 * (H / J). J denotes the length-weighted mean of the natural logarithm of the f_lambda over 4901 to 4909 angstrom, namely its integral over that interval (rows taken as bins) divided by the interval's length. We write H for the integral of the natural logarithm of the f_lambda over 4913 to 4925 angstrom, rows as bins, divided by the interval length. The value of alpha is 2.89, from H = 2.56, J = 2.66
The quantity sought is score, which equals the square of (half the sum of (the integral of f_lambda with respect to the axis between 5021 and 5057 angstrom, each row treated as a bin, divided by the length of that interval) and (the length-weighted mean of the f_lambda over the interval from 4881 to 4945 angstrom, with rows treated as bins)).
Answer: 155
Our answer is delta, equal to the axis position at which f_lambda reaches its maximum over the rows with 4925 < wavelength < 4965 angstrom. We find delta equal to 4951 angstrom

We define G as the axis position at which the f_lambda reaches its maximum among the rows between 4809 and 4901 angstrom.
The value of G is 4819 angstrom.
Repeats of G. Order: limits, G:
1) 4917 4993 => 4951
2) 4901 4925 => 4915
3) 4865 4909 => 4899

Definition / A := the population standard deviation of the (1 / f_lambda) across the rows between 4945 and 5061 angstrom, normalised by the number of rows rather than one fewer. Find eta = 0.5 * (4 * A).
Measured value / 0.0147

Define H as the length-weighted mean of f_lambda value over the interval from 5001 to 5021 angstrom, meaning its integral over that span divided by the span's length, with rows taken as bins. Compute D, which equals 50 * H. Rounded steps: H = 11.7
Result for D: 584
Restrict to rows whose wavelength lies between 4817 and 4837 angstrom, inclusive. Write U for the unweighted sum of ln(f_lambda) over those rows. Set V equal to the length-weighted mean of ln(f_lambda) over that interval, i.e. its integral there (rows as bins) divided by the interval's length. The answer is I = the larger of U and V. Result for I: 13.1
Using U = 13.1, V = 2.63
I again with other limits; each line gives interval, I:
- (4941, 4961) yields 13.0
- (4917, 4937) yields 12.9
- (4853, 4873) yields 12.6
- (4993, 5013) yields 12.3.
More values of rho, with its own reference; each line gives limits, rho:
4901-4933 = 4919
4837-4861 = 4859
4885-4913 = 4891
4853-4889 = 4871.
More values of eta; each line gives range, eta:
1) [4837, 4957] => 0.0136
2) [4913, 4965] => 0.0112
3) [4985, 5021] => 0.0110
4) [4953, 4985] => 0.0095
